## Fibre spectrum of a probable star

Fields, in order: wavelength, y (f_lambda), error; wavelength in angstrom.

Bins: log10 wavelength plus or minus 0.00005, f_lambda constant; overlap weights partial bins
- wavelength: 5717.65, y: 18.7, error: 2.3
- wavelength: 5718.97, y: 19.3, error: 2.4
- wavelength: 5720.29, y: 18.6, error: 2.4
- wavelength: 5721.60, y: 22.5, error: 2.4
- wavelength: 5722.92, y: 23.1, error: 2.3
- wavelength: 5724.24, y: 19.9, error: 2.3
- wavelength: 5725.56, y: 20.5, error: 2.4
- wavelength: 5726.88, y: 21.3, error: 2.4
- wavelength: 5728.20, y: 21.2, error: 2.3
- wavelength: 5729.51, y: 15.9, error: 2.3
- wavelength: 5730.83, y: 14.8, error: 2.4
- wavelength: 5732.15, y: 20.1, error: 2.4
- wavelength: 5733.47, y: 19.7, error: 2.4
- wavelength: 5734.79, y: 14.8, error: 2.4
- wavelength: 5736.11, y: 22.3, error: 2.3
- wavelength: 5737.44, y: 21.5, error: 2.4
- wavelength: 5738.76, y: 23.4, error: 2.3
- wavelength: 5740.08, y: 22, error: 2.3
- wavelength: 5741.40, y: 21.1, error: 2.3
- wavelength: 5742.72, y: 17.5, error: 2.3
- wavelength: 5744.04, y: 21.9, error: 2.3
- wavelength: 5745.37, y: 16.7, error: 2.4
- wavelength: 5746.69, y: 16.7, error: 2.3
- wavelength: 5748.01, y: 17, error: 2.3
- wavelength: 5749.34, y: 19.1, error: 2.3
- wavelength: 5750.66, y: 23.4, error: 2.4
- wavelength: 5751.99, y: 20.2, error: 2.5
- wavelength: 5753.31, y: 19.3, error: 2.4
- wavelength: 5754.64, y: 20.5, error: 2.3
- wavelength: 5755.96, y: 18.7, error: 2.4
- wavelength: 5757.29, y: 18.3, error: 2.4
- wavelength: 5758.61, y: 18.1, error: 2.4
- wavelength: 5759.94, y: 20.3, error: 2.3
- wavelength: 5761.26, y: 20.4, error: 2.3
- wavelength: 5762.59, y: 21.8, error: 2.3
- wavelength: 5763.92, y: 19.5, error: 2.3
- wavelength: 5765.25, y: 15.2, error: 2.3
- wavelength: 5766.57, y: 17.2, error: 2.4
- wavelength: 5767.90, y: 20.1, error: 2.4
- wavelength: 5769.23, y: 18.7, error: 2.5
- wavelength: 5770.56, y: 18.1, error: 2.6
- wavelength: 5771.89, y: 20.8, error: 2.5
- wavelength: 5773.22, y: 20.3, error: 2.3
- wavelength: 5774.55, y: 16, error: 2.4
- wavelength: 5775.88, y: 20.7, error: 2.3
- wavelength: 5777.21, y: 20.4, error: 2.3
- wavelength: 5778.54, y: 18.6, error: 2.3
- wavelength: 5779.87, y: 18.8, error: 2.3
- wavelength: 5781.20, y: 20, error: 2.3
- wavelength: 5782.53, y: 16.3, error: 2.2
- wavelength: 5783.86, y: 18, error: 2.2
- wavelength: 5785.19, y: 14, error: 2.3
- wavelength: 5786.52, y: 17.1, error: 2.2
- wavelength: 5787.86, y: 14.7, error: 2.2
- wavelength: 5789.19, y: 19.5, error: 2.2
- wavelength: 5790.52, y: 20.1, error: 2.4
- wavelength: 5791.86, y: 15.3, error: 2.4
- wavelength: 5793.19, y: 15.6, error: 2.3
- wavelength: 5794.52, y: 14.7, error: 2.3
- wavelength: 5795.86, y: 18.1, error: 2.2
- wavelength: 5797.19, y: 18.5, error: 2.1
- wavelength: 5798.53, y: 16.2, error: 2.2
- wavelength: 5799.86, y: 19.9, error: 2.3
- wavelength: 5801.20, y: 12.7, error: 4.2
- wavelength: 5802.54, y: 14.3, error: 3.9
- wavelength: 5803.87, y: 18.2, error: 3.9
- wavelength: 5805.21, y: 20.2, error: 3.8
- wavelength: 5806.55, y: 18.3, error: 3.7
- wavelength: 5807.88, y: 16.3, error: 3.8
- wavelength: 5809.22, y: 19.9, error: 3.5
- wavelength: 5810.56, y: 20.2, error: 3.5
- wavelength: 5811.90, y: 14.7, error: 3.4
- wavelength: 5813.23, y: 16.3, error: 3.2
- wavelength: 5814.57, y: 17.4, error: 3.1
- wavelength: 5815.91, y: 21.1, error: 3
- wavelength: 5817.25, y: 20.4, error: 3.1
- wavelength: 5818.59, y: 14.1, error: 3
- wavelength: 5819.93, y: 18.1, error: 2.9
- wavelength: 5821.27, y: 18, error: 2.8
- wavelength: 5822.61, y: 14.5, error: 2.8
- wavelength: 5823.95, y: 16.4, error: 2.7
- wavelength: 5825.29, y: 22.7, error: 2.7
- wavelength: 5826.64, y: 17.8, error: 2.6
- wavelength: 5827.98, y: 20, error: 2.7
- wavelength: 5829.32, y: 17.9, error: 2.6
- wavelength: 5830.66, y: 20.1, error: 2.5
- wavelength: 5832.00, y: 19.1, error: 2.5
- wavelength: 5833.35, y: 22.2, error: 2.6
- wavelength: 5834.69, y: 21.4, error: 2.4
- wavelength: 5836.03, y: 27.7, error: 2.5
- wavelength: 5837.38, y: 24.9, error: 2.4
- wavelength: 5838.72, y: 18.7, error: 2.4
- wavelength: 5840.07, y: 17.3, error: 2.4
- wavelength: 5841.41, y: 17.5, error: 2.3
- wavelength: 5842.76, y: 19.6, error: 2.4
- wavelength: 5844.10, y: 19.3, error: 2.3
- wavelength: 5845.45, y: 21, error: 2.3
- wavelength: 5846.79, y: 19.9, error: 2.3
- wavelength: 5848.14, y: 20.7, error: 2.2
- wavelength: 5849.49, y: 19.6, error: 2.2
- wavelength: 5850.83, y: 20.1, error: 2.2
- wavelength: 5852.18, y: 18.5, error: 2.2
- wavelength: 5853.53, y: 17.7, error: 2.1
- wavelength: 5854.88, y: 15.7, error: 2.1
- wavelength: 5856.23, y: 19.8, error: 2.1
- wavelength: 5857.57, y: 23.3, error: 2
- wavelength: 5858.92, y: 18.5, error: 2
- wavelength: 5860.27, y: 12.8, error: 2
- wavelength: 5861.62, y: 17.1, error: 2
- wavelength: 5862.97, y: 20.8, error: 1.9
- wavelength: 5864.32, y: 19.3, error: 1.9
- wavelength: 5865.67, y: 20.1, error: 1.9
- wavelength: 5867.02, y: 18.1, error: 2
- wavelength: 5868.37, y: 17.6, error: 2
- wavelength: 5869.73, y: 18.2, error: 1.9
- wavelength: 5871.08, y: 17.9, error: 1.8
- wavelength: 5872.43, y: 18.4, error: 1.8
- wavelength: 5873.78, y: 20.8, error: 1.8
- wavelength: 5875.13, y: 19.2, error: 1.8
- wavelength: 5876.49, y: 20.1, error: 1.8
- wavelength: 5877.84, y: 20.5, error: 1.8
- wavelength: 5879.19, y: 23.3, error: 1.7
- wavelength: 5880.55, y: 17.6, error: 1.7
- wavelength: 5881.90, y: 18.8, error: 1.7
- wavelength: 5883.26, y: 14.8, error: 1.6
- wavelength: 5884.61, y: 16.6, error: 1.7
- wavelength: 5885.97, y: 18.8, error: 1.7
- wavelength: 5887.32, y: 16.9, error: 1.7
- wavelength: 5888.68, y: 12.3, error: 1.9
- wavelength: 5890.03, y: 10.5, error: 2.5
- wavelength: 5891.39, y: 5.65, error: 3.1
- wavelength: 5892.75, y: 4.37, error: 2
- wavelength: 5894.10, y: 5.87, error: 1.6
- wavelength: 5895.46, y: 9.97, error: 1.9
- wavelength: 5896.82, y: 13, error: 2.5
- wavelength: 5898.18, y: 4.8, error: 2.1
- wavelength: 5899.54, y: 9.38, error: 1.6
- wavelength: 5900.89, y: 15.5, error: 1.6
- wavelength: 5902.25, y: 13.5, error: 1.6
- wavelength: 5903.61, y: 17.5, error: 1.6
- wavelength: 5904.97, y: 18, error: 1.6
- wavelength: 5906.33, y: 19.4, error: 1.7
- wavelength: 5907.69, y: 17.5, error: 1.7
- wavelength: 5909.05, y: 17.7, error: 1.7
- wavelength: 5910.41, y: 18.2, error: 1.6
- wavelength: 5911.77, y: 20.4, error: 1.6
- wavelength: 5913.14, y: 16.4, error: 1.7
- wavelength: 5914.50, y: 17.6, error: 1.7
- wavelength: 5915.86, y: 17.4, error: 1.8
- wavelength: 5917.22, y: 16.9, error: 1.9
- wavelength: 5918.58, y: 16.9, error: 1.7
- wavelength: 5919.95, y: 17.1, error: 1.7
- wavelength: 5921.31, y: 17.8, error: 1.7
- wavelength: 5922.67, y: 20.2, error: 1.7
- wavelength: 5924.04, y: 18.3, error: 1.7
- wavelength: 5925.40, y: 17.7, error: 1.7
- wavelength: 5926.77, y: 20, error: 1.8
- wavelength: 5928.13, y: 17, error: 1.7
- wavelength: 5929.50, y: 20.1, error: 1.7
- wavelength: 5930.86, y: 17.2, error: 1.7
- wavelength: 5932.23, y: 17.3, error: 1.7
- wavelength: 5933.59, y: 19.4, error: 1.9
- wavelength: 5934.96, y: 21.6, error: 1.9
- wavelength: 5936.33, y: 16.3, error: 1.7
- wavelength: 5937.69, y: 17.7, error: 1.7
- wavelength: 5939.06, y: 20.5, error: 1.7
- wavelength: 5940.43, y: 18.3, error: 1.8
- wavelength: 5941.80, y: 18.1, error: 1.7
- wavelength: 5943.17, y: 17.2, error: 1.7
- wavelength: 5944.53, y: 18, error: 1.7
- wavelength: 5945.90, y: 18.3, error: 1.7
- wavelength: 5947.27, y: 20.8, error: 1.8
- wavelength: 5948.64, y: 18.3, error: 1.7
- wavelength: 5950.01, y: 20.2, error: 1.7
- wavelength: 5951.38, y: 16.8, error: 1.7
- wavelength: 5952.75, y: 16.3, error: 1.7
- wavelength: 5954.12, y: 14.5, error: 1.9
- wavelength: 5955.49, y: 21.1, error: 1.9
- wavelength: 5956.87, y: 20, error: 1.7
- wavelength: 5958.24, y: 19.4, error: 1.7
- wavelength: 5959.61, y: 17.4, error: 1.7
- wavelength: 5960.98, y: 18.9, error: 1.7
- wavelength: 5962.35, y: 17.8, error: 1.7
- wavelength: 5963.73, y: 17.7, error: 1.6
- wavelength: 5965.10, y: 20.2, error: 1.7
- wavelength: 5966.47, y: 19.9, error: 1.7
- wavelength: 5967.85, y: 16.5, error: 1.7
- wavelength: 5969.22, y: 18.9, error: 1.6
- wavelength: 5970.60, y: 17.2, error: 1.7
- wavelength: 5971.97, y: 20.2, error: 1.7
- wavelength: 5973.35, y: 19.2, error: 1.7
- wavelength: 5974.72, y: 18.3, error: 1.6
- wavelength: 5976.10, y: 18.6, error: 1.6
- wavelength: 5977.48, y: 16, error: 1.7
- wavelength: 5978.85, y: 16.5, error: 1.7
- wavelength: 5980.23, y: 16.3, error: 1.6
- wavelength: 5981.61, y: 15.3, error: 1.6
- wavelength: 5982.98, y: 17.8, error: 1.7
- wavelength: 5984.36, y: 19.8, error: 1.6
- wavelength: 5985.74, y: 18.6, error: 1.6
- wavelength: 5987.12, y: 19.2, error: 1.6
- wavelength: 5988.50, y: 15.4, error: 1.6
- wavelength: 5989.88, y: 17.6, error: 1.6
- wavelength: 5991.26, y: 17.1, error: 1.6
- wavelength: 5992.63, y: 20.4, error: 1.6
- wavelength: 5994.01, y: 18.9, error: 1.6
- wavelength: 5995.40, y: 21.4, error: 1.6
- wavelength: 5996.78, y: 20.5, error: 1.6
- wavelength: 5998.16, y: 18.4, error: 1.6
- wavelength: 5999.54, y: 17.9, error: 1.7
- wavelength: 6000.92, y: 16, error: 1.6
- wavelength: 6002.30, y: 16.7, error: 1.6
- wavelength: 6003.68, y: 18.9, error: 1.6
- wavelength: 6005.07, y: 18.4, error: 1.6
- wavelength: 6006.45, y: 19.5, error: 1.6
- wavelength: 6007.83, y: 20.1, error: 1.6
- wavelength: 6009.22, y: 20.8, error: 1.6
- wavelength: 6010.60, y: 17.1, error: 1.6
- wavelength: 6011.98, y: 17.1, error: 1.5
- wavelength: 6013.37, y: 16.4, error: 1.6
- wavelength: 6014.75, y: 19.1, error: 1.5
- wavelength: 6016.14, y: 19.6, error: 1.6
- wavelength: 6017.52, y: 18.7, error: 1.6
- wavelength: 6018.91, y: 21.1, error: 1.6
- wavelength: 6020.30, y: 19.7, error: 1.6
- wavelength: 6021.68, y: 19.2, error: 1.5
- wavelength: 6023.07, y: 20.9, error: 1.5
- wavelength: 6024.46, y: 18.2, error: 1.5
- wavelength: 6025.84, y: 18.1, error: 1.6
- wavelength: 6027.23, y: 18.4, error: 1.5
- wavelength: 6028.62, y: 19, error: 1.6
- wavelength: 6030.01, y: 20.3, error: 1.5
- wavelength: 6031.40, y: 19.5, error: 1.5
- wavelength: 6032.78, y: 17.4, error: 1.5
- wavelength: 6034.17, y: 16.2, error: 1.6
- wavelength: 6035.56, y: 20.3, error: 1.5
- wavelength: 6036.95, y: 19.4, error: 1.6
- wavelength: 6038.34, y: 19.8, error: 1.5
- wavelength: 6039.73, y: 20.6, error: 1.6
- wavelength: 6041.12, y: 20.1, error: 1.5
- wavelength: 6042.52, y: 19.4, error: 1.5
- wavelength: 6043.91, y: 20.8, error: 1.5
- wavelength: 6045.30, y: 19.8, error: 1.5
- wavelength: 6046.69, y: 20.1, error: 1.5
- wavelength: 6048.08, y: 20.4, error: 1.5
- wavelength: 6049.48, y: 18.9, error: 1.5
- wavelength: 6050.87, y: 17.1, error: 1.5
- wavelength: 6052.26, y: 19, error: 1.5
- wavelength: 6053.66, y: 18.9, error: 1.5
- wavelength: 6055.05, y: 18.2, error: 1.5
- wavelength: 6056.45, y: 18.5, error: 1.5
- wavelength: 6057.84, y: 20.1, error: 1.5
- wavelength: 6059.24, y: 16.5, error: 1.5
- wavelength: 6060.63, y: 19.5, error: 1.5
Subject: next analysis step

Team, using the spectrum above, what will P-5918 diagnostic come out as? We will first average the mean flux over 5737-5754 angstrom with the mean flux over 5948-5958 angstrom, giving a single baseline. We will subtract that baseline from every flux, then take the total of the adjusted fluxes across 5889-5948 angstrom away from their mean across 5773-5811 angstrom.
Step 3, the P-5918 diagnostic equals 124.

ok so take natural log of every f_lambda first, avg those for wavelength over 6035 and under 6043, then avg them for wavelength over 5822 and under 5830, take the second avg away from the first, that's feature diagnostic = 0.10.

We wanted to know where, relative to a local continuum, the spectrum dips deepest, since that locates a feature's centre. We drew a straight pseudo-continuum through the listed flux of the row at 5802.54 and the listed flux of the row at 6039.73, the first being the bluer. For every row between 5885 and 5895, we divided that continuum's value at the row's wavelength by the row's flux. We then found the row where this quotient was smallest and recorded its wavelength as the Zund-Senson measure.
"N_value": 5885.97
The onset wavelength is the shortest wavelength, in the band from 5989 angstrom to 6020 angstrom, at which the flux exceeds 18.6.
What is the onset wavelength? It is 5992.63 angstrom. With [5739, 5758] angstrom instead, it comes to 5740.08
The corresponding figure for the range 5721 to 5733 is 5721.60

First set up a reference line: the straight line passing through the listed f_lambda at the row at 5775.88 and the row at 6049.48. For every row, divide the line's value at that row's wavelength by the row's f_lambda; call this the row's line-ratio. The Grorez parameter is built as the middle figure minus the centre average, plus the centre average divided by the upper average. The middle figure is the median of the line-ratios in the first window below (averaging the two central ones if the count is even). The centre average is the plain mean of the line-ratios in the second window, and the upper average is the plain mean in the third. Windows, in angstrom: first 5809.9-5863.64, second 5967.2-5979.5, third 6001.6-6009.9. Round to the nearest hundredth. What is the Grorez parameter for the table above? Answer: 1.04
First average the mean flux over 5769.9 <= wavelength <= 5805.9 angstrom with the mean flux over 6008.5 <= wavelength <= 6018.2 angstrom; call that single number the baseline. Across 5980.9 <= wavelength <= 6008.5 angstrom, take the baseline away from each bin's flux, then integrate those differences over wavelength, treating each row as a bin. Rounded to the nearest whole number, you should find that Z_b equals 10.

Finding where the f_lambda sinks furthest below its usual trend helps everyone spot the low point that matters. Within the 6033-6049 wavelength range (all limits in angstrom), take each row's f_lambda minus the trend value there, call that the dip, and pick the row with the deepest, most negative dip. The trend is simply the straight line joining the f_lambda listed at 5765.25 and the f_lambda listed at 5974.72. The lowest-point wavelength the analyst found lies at 6034.17 angstrom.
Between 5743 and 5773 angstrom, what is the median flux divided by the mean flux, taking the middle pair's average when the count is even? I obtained 1.001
